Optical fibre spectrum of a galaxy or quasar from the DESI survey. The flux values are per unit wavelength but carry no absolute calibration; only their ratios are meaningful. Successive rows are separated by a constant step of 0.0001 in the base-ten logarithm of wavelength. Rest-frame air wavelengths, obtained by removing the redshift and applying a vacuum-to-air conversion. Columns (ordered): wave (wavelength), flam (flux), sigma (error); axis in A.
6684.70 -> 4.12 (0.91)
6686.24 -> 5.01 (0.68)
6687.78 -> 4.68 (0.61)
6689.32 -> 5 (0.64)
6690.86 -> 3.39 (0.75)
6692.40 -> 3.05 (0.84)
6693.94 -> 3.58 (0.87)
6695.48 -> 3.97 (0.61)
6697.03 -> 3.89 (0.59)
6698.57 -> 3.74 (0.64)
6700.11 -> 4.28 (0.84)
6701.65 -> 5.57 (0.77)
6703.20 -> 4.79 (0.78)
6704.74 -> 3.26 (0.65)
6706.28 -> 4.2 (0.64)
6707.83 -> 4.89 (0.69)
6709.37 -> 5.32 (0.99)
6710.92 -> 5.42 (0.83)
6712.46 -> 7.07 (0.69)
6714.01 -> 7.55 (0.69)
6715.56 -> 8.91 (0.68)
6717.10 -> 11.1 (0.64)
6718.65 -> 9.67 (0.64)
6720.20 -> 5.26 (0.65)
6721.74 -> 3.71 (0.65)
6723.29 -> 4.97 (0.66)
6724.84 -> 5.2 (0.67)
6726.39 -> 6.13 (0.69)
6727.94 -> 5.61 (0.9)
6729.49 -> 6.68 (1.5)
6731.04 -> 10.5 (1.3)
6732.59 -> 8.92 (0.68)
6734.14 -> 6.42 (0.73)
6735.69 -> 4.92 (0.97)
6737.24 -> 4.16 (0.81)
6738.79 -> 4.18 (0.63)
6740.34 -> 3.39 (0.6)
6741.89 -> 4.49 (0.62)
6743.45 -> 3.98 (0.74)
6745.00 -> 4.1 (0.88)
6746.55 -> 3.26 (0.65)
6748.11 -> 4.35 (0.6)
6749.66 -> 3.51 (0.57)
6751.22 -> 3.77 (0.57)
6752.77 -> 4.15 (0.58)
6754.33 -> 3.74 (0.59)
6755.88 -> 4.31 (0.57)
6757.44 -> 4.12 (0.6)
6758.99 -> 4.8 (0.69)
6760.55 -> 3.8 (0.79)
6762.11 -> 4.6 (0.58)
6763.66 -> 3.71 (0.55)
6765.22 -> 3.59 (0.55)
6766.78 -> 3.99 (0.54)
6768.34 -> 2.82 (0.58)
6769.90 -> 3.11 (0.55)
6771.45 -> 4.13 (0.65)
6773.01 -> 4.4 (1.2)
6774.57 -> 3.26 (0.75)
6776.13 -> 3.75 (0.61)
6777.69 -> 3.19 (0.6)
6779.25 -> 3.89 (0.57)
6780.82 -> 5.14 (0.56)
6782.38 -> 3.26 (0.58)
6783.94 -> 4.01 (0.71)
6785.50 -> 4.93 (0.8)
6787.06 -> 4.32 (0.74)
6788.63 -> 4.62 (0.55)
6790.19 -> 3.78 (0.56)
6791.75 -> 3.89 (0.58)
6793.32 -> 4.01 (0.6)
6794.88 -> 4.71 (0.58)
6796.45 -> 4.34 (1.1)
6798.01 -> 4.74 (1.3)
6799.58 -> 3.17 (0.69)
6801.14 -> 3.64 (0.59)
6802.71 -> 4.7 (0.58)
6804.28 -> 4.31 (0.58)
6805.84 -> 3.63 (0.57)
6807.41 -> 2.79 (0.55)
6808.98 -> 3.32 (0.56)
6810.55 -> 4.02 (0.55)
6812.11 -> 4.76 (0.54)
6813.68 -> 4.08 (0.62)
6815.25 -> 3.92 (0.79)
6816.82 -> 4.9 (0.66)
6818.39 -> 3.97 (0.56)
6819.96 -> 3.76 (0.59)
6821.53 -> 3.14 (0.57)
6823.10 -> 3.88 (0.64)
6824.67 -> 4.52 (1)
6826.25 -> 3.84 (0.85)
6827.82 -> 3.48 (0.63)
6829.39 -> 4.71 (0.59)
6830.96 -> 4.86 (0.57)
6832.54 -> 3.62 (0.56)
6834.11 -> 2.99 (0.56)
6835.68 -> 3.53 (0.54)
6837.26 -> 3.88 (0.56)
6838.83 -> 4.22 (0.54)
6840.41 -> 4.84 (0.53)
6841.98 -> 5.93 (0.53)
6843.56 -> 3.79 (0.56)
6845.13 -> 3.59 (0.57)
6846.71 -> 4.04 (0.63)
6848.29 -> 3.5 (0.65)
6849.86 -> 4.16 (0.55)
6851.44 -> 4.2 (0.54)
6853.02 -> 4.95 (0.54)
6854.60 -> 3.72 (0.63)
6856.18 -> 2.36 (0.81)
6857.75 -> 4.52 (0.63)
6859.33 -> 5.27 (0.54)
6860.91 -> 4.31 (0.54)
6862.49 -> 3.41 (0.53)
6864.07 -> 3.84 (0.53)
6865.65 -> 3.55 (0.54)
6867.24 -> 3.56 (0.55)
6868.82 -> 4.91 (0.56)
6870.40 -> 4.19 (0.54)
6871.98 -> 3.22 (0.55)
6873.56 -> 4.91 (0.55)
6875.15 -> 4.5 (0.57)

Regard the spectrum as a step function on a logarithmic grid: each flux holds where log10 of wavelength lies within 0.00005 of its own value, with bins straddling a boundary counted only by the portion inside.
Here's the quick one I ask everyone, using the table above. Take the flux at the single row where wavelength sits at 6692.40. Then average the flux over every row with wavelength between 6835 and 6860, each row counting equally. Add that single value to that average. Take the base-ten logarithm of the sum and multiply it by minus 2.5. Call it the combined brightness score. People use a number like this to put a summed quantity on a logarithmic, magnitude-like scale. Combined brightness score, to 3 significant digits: -2.14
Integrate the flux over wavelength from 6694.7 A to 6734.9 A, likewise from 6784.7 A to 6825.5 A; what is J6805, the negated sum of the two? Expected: -409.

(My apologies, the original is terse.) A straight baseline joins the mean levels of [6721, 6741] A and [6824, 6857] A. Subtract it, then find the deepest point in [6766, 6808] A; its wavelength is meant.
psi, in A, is 6768.34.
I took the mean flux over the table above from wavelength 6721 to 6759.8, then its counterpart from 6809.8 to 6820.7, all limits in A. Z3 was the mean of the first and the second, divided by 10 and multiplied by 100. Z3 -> 46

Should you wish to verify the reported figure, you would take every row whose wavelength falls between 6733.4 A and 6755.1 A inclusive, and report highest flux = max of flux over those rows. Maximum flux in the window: 6.42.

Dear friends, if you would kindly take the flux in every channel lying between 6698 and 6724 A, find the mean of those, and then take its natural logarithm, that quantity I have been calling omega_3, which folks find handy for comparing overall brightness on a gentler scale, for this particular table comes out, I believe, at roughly 1.77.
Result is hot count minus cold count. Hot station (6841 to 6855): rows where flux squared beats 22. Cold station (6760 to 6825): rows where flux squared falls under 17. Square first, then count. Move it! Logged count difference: -25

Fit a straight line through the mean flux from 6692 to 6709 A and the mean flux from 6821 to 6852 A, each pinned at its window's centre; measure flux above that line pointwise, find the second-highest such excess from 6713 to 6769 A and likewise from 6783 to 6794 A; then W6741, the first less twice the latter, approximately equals 5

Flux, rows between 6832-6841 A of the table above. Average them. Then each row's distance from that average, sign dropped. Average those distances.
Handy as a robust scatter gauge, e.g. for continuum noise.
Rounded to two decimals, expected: 0.47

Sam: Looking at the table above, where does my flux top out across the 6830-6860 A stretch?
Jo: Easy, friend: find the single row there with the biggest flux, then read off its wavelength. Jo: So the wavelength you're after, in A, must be 6841.98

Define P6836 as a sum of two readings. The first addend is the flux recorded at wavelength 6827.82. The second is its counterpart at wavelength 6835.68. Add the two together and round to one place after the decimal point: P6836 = 7.0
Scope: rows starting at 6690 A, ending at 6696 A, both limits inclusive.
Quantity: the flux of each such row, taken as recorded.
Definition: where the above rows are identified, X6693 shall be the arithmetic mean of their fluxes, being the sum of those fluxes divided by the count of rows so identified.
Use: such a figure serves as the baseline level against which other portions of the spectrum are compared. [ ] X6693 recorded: 3.50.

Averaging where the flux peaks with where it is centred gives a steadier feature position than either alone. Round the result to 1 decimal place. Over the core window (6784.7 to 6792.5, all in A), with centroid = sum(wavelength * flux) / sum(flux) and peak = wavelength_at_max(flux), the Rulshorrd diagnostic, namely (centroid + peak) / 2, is 6787.0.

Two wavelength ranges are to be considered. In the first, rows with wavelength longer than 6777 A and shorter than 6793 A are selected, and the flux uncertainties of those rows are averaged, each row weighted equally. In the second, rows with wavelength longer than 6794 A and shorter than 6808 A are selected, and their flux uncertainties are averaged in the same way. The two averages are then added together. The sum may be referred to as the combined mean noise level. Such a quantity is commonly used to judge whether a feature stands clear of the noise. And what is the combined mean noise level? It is 1.35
